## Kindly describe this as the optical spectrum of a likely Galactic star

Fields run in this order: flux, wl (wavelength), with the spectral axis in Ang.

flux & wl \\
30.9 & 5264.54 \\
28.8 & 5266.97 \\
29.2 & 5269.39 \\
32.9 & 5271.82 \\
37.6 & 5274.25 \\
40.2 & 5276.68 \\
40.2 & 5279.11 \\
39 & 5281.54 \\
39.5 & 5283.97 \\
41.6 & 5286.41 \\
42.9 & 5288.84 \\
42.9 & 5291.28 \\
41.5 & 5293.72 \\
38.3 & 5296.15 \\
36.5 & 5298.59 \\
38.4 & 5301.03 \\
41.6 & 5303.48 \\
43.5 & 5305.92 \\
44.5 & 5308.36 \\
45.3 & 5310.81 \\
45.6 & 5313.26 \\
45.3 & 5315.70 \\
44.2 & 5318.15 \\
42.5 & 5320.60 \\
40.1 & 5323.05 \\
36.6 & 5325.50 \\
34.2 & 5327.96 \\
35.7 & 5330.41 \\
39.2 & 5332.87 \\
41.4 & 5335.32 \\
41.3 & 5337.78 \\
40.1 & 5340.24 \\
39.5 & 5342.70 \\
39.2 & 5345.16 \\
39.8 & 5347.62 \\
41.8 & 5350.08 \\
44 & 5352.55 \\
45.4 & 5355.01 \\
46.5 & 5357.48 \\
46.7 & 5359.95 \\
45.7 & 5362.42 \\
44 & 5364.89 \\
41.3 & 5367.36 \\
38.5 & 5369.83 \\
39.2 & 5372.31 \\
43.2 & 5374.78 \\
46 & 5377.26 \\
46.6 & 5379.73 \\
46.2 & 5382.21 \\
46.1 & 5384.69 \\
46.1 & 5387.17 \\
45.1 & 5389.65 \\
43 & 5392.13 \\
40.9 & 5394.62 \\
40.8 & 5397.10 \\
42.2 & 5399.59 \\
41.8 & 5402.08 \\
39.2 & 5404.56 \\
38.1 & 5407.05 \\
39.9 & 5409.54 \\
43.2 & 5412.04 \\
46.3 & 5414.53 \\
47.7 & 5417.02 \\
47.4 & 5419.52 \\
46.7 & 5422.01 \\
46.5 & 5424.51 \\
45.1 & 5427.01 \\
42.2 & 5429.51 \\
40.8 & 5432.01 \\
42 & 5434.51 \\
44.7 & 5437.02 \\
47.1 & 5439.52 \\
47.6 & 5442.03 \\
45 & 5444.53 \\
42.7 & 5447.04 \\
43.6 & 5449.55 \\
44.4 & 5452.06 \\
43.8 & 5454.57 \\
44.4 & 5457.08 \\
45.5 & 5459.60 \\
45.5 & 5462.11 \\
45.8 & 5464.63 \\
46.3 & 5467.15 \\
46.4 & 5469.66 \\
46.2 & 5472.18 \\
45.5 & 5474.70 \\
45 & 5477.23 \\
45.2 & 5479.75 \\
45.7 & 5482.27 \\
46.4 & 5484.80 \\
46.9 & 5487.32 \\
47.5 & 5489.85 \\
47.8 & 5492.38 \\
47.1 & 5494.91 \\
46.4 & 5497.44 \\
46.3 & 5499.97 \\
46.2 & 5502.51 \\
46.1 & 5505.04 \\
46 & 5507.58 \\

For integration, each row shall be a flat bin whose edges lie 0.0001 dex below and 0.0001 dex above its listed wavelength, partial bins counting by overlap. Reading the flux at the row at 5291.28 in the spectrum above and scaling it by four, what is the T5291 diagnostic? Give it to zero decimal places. 172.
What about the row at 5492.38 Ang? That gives 191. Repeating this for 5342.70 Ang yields 158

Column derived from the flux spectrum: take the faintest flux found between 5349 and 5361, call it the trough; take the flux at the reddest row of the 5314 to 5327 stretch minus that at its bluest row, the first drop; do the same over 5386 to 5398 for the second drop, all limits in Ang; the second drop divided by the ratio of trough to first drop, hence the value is 1.1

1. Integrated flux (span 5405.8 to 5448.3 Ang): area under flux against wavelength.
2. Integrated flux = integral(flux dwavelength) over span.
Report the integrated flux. 1882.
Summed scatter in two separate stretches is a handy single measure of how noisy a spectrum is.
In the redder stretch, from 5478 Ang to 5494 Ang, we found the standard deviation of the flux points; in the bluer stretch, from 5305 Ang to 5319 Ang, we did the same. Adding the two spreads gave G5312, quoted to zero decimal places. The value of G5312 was 2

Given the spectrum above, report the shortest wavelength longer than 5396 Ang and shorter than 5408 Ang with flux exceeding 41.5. 5399.59 Ang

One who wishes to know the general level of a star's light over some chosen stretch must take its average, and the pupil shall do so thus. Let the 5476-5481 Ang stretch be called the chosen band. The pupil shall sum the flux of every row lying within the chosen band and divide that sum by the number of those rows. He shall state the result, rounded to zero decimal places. 45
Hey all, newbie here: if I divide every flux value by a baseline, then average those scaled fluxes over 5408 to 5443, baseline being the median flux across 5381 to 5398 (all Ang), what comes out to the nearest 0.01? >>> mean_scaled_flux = 0.99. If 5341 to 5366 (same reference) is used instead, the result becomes 0.96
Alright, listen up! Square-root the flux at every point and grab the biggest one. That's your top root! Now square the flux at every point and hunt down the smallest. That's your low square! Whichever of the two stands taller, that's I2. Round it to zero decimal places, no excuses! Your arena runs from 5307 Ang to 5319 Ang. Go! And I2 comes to 1954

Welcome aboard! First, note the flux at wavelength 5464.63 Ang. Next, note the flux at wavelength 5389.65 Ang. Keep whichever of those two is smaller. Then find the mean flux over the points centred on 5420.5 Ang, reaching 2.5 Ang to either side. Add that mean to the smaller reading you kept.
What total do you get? 92.2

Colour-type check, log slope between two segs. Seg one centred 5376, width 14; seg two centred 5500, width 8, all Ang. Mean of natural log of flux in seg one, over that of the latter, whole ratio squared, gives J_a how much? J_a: 0.964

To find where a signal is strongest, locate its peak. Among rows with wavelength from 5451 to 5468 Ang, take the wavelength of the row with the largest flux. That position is 5467.15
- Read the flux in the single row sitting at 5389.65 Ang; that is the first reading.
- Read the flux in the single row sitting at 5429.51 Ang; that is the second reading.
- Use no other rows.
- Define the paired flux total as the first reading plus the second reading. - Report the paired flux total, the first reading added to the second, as 87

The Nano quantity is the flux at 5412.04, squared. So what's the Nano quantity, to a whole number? 1866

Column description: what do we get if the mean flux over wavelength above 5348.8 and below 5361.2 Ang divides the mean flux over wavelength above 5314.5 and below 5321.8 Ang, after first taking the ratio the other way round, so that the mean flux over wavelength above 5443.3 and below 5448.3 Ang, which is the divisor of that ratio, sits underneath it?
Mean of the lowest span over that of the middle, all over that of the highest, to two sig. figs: 0.022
